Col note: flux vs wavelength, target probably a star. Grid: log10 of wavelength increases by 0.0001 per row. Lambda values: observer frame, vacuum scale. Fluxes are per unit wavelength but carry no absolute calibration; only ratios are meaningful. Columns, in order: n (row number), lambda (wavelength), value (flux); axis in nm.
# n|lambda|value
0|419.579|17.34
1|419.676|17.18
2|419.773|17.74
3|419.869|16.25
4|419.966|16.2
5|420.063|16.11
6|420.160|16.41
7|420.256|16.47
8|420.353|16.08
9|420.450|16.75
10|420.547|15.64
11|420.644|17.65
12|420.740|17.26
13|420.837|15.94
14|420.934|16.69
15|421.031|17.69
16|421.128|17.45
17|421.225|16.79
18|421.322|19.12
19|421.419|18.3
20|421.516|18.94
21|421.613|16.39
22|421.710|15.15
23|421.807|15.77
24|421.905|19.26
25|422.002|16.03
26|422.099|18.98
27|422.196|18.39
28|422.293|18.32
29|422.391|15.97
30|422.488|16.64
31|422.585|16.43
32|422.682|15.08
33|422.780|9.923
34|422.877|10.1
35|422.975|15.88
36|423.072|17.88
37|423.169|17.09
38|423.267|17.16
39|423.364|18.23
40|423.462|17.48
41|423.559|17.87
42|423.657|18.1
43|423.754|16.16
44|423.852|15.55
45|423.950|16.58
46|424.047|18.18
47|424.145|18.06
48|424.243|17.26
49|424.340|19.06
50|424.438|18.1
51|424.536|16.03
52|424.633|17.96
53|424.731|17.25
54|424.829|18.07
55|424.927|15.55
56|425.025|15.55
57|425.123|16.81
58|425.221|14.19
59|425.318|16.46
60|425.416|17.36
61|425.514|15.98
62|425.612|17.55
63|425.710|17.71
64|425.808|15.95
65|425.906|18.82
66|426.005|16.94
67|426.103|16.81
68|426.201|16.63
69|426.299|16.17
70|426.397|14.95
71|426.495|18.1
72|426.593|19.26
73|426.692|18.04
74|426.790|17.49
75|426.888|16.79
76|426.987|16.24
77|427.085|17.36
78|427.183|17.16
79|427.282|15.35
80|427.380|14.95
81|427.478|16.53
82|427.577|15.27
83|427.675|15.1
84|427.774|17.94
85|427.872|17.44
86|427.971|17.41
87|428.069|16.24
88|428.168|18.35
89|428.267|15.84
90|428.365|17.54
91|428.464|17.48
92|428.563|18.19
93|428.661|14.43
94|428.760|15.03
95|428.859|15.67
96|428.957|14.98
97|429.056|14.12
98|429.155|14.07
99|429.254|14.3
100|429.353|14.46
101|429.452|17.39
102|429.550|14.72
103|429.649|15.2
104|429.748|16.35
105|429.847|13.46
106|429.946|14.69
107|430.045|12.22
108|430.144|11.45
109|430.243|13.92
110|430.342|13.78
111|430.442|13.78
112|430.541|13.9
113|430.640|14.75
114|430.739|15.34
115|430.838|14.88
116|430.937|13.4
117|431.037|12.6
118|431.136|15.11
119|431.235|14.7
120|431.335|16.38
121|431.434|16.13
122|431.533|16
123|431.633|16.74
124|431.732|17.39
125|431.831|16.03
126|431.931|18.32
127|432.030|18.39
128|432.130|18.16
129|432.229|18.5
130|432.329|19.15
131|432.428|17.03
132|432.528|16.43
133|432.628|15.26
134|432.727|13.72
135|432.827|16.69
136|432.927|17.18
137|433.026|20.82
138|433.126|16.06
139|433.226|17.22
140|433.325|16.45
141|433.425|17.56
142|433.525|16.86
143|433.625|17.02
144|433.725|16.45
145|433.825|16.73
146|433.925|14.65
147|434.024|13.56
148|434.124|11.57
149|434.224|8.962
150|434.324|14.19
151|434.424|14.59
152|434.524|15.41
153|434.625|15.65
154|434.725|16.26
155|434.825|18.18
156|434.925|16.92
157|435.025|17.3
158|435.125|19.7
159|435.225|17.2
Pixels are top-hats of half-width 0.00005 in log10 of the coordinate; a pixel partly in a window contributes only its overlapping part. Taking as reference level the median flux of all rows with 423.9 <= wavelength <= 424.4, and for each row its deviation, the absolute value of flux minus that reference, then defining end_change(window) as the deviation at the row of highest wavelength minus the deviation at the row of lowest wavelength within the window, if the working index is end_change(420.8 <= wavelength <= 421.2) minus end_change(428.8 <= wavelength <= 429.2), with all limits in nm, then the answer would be -3.1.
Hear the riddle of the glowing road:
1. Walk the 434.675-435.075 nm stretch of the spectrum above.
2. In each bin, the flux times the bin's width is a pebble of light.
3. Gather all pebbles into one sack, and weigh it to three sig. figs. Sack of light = 6.88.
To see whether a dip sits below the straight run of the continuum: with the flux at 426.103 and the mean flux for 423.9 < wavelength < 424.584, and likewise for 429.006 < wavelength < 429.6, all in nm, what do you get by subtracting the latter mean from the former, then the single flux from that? -14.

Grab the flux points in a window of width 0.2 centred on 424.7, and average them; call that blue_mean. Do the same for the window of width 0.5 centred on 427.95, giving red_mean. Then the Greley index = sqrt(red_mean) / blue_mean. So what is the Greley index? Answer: 0.237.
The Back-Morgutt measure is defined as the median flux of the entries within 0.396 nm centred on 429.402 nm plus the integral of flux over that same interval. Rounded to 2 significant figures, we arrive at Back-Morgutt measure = 21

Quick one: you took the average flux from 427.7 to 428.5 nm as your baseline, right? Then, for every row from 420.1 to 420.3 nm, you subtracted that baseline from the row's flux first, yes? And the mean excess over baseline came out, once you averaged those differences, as -0.8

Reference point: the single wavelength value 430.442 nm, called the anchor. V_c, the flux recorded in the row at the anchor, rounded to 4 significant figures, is 13.78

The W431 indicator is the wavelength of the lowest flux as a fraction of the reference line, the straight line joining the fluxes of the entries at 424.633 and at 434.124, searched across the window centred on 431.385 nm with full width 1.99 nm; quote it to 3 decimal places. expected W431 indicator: 431.037 nm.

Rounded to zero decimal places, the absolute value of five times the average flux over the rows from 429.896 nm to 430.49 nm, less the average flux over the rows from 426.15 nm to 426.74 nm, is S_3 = 49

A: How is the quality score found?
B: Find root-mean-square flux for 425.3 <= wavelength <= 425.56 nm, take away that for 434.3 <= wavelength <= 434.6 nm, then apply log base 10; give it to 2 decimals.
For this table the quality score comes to 0.27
